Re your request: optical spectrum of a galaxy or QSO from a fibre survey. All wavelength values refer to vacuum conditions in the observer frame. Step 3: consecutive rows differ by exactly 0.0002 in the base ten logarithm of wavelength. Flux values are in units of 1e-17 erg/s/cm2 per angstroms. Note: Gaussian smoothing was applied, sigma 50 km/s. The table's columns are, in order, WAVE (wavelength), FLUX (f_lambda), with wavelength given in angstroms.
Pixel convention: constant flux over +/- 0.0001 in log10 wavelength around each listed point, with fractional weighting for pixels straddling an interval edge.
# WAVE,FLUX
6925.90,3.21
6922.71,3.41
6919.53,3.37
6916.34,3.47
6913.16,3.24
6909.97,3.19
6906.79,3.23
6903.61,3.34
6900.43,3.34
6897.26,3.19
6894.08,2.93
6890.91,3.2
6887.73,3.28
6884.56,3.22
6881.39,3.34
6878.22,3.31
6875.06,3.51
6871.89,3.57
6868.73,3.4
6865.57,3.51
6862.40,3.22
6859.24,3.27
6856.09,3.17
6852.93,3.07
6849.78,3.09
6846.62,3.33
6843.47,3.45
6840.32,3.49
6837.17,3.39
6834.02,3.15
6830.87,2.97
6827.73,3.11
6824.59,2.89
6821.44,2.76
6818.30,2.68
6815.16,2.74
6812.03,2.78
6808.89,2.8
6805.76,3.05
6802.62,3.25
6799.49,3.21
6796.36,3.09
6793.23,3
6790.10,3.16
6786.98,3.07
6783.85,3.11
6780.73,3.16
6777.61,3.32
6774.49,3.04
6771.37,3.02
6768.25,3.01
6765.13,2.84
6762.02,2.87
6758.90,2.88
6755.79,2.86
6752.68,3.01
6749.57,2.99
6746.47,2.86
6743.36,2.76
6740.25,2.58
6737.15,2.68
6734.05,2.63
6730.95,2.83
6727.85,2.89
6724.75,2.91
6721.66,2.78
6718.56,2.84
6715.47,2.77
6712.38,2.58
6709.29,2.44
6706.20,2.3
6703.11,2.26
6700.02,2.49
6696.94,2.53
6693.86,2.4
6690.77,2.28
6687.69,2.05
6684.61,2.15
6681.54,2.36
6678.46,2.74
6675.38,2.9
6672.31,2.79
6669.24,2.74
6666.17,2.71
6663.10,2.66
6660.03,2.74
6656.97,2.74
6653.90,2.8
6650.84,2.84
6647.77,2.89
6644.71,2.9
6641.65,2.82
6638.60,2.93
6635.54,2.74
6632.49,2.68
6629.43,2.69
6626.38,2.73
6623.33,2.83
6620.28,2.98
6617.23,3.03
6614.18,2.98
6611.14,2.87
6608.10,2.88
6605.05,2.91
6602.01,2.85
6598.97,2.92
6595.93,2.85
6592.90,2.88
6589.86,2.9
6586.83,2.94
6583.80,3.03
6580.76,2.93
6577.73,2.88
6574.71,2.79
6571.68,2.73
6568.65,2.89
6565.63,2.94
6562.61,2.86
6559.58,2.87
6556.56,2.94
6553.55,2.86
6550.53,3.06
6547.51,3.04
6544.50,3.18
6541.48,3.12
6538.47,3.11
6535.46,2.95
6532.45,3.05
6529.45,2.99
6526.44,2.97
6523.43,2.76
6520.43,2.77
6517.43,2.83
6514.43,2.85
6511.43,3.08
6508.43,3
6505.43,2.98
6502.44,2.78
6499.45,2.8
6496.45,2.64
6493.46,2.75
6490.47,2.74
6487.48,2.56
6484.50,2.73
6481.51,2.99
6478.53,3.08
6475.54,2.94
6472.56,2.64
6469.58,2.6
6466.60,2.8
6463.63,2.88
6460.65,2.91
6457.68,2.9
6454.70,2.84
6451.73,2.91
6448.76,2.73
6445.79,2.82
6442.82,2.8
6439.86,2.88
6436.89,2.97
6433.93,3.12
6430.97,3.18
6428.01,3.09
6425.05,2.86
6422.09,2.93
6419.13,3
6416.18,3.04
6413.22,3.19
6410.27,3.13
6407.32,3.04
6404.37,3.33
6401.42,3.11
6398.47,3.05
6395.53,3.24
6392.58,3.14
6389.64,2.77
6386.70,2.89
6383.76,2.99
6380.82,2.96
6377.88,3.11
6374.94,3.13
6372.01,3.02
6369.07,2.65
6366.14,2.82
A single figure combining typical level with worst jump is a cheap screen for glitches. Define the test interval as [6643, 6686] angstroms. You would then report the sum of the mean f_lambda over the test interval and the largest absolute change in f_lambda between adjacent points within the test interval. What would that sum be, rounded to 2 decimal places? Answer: 3.09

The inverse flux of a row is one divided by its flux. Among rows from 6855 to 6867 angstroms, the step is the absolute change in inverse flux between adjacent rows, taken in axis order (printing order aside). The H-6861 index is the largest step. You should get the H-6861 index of 0.026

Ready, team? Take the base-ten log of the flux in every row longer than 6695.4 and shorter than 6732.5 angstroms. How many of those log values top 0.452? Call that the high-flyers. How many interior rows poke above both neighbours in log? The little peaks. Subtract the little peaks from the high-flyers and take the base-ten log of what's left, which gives 0.0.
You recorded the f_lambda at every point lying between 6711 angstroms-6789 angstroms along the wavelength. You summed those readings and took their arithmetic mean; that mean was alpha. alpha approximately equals 2.89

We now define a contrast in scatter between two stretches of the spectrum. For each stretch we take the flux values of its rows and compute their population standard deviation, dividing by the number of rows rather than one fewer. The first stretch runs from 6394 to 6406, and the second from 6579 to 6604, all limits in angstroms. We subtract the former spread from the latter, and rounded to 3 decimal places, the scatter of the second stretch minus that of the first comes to -0.055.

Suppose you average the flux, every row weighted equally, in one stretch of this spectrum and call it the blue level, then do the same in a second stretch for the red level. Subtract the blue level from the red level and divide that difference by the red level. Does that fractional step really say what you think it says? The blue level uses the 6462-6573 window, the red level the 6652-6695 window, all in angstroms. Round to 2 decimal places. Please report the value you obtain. -0.12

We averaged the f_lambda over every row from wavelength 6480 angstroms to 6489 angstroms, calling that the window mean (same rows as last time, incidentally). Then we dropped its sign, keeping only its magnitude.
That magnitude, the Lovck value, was 2.76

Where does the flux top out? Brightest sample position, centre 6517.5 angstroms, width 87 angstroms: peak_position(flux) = 6544.50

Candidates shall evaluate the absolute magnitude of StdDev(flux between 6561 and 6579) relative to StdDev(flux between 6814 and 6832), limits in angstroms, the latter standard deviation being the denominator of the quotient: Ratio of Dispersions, 0.47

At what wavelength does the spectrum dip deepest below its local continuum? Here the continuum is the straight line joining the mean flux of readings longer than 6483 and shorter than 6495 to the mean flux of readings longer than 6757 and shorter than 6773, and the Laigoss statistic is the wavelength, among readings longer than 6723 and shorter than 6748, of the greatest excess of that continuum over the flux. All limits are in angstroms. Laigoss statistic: 6740.25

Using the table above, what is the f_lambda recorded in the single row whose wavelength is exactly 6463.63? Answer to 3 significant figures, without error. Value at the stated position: 2.88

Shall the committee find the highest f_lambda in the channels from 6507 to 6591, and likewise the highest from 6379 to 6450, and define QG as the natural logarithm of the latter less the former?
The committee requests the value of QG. -1.9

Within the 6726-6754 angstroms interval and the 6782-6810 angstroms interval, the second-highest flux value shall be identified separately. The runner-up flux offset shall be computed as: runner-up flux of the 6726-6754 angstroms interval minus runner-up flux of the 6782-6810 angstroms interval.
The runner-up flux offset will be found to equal -0.2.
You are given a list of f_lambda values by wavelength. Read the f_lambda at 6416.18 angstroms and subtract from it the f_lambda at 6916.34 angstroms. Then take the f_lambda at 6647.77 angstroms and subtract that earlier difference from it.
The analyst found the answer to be 3.32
